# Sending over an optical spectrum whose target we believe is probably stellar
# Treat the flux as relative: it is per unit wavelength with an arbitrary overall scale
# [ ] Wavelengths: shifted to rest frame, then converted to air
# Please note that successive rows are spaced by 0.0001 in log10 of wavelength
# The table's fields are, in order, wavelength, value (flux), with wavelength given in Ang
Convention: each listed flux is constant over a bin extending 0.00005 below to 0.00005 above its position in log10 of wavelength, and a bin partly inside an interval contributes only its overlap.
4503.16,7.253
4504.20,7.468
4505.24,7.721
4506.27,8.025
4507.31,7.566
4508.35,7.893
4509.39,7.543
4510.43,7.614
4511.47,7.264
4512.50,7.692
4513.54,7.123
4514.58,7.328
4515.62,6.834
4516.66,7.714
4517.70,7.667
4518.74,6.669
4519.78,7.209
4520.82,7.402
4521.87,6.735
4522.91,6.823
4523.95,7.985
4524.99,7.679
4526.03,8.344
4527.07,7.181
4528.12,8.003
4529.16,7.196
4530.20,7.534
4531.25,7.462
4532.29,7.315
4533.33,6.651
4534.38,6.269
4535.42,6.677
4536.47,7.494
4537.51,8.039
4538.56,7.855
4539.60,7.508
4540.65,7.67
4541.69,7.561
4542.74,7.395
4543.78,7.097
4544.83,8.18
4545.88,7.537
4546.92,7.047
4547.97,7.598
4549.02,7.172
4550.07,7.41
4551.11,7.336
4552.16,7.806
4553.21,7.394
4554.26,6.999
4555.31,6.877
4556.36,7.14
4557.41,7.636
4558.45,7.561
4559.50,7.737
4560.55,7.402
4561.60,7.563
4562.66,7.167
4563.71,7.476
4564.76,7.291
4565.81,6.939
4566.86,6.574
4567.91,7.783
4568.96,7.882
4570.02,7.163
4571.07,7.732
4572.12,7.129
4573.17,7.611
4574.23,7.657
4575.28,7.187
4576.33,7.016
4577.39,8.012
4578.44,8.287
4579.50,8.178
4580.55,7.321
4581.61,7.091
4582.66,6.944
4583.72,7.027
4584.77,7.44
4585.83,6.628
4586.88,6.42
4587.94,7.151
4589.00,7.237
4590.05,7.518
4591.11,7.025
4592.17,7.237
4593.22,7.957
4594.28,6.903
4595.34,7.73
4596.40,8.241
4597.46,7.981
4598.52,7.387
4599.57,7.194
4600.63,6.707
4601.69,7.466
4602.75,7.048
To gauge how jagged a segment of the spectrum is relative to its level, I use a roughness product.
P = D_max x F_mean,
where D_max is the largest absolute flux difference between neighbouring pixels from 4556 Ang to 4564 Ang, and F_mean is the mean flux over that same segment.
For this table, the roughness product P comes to 3.7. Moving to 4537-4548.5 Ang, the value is 8.2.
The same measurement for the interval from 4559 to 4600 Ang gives 8.9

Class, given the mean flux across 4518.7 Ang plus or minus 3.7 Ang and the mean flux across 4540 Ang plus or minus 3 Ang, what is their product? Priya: 55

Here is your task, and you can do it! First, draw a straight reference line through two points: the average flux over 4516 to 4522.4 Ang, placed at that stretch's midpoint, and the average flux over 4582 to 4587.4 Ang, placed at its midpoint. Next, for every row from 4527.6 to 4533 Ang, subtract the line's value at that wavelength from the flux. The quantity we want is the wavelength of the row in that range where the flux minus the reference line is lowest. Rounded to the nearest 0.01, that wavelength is 4529.16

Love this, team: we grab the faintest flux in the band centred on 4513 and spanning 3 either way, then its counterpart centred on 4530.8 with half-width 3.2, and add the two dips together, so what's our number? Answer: 13.5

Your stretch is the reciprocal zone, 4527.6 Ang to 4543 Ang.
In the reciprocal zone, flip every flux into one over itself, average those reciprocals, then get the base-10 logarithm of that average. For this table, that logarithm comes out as -0.866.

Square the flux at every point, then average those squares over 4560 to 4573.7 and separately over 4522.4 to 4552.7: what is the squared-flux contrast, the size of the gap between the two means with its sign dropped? 1.3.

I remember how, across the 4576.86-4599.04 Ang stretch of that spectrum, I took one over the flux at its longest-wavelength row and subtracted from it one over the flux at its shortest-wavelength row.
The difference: 0.011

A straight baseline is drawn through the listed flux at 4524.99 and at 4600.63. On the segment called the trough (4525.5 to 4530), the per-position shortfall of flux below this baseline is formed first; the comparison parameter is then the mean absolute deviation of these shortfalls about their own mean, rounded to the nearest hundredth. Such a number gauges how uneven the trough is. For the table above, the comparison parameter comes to 0.49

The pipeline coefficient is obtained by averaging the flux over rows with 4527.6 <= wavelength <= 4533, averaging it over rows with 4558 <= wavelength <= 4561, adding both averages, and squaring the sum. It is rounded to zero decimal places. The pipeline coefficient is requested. 227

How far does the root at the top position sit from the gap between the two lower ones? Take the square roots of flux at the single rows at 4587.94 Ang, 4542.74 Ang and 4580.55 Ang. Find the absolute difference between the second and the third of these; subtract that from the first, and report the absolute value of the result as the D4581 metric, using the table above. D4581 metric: 2.66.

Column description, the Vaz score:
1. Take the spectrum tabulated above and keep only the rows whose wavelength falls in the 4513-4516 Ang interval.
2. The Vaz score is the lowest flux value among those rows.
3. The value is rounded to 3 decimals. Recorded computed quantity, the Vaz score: 6.834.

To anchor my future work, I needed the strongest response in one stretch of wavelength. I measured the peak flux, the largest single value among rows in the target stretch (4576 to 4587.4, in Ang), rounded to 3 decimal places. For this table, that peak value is 8.287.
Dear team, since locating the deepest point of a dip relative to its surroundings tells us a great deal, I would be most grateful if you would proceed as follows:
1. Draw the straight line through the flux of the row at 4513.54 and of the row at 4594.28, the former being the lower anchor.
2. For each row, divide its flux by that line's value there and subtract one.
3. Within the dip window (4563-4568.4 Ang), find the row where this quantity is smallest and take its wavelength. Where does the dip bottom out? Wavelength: 4566.86 Ang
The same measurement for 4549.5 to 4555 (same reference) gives 4554.26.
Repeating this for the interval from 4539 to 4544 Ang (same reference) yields 4543.78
